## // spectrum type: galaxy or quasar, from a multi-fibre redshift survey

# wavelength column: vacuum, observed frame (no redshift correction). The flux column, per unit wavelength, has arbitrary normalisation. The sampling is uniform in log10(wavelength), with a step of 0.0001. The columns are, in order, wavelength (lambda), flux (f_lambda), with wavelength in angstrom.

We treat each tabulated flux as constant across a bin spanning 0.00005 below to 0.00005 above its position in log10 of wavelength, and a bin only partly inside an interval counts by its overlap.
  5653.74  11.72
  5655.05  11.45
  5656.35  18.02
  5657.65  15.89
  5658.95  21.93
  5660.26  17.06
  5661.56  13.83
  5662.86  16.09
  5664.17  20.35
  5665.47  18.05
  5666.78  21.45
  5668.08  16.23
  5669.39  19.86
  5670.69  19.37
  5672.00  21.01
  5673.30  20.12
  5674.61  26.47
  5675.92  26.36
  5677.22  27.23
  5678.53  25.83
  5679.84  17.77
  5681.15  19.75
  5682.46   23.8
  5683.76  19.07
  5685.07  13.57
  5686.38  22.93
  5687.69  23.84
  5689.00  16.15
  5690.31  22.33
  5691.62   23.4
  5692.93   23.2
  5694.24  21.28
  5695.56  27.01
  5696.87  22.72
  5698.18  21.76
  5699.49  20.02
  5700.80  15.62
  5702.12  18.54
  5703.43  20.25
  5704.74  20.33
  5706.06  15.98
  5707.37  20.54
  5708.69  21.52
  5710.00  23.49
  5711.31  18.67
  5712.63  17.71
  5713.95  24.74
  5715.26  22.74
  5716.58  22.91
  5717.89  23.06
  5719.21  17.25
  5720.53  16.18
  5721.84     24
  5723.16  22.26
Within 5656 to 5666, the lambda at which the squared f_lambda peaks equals 5658.95 angstrom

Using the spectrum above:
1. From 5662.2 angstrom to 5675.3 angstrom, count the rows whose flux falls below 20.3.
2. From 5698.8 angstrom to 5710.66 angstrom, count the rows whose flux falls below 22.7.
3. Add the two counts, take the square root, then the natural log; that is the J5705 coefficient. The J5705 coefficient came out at 1.32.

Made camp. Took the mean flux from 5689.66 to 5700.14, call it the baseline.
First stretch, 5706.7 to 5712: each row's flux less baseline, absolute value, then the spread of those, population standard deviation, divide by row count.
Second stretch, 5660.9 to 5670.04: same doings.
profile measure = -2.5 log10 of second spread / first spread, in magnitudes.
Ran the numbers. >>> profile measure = -0.76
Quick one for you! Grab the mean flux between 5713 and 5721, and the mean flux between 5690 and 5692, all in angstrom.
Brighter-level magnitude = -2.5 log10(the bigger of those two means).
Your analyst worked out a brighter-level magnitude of -3.40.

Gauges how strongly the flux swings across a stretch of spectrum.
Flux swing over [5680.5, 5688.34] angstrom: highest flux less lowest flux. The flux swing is 10.3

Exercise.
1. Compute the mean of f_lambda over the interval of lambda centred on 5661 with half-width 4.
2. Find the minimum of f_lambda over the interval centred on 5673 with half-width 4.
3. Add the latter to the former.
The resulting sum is 36.9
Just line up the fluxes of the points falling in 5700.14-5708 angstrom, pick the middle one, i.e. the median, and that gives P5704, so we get 19.4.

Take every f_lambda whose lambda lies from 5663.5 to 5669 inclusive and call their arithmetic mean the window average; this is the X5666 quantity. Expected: 19.0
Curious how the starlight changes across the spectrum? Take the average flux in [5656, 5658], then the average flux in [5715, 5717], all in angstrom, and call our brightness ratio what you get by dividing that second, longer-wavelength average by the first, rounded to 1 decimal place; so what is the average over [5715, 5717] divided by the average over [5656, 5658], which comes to 1.3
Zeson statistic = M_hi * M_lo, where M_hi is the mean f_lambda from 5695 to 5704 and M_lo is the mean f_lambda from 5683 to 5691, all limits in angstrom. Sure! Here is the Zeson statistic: 410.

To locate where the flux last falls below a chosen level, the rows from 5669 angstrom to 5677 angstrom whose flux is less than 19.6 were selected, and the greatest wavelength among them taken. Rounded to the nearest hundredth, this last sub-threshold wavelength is 5670.69 angstrom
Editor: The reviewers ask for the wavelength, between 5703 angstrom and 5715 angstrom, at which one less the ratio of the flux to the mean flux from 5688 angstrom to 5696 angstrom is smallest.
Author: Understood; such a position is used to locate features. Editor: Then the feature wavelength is 5713.95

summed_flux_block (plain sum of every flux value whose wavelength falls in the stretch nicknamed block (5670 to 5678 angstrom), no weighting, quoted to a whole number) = 141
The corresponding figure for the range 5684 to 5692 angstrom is 122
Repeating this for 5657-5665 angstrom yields 105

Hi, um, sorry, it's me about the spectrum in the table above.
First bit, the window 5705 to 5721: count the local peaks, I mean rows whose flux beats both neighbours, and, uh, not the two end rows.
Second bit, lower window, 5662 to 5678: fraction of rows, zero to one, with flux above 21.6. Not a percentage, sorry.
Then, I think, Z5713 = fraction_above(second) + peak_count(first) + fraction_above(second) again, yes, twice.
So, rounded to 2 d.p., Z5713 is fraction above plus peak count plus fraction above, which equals 3.50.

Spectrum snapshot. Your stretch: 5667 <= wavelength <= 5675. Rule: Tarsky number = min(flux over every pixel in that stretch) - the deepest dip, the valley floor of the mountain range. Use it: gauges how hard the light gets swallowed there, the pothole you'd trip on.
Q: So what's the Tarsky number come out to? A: 16.23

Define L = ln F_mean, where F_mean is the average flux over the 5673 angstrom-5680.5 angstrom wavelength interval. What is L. 3.18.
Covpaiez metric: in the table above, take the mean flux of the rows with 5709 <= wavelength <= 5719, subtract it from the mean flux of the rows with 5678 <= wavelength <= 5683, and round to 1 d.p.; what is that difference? -0.1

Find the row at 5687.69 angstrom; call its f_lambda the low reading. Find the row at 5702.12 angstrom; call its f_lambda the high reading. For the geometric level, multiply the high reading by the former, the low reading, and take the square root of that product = 21.0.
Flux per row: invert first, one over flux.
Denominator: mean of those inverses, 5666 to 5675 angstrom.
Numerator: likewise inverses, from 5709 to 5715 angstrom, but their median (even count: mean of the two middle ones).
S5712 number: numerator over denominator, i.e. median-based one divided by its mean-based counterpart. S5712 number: 0.97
